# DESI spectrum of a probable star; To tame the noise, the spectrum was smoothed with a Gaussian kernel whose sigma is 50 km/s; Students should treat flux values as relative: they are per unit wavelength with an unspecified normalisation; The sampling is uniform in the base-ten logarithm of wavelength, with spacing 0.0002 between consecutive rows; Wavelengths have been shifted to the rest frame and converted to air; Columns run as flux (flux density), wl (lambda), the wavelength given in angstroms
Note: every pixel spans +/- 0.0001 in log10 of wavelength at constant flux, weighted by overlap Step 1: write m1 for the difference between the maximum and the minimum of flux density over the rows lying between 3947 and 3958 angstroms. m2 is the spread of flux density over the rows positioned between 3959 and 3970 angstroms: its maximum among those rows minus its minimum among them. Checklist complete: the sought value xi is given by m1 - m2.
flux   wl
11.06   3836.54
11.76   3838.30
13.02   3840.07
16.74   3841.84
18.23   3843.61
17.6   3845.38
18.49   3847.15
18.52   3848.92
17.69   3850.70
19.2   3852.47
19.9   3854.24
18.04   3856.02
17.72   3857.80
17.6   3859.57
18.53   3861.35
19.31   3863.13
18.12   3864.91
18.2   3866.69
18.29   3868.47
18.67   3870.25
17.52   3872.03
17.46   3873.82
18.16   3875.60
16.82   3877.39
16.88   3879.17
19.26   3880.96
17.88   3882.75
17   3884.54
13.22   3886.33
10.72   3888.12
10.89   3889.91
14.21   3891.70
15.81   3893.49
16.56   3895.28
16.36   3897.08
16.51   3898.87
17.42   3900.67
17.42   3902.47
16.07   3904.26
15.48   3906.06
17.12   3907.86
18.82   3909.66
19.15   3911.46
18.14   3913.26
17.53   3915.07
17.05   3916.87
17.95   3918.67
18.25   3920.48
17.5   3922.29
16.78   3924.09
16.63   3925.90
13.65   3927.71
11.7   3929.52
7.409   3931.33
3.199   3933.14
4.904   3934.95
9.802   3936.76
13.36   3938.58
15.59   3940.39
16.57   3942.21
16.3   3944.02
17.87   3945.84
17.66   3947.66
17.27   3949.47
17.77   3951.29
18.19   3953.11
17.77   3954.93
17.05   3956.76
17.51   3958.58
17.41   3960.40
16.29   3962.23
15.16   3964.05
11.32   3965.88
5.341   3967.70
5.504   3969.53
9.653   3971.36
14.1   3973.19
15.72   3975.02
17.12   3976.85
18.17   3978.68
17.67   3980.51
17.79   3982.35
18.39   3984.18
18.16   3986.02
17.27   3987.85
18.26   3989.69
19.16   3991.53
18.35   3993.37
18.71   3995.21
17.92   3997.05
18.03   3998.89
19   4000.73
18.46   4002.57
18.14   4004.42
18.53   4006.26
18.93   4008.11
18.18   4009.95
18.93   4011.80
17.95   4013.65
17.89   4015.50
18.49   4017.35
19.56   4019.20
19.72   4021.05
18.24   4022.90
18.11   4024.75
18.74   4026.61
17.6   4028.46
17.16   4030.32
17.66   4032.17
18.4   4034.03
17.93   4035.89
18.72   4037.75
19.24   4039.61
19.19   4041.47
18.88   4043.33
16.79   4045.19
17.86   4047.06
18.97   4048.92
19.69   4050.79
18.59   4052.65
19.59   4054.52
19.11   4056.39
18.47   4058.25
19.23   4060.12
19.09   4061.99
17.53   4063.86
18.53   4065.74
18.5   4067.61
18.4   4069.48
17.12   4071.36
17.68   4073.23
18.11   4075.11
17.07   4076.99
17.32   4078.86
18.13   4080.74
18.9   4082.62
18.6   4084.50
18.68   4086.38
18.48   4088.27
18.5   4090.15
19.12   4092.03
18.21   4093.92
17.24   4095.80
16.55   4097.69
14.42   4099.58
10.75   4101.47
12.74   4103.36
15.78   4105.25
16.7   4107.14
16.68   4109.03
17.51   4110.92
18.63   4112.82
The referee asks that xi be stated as -11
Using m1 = 1.14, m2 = 12.1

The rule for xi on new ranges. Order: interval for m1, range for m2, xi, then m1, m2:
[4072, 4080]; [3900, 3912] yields -3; 1.04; 3.7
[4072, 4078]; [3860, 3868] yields 0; 1.04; 1.2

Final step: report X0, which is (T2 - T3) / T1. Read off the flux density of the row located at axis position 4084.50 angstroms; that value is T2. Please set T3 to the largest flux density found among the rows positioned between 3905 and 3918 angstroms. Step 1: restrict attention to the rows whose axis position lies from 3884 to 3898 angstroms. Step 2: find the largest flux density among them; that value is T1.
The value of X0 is -0.032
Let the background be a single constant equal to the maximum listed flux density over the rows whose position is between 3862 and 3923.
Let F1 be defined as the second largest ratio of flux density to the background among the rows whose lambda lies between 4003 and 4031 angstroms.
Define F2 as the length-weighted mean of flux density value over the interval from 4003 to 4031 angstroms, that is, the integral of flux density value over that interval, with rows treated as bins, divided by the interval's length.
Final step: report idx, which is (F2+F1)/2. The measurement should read 9.72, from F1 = 1.01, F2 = 18.4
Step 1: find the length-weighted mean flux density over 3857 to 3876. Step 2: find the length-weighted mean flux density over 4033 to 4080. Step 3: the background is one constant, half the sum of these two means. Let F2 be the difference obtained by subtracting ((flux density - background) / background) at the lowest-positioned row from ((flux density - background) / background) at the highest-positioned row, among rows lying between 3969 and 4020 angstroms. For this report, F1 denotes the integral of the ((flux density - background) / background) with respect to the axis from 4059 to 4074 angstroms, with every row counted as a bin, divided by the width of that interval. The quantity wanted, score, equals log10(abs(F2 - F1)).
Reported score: -0.1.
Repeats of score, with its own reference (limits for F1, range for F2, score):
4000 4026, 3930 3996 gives -0.2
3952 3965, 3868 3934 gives -0.1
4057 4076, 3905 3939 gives -0.9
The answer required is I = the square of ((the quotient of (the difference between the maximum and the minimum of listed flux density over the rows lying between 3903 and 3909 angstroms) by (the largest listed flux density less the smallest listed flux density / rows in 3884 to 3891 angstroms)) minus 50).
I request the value 2474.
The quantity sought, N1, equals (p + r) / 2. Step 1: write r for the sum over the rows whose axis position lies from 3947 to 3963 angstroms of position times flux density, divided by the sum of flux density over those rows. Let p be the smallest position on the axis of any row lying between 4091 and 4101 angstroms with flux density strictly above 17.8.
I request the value 4023.4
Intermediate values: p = 4092.03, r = 3954.9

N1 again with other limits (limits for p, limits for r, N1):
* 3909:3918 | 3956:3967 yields 3935.3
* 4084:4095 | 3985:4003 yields 4039.4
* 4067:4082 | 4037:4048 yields 4055.0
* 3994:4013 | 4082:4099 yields 4042.6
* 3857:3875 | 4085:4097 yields 3976.2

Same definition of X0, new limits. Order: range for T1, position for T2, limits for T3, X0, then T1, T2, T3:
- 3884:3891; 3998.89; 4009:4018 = -0.053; 17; 18.03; 18.93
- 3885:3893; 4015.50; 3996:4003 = -0.078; 14.21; 17.89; 19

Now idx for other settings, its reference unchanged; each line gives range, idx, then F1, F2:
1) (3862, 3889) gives 9.09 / 1.00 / 17.2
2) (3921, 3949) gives 7.16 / 0.91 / 13.4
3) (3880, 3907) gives 8.29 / 0.93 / 15.7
